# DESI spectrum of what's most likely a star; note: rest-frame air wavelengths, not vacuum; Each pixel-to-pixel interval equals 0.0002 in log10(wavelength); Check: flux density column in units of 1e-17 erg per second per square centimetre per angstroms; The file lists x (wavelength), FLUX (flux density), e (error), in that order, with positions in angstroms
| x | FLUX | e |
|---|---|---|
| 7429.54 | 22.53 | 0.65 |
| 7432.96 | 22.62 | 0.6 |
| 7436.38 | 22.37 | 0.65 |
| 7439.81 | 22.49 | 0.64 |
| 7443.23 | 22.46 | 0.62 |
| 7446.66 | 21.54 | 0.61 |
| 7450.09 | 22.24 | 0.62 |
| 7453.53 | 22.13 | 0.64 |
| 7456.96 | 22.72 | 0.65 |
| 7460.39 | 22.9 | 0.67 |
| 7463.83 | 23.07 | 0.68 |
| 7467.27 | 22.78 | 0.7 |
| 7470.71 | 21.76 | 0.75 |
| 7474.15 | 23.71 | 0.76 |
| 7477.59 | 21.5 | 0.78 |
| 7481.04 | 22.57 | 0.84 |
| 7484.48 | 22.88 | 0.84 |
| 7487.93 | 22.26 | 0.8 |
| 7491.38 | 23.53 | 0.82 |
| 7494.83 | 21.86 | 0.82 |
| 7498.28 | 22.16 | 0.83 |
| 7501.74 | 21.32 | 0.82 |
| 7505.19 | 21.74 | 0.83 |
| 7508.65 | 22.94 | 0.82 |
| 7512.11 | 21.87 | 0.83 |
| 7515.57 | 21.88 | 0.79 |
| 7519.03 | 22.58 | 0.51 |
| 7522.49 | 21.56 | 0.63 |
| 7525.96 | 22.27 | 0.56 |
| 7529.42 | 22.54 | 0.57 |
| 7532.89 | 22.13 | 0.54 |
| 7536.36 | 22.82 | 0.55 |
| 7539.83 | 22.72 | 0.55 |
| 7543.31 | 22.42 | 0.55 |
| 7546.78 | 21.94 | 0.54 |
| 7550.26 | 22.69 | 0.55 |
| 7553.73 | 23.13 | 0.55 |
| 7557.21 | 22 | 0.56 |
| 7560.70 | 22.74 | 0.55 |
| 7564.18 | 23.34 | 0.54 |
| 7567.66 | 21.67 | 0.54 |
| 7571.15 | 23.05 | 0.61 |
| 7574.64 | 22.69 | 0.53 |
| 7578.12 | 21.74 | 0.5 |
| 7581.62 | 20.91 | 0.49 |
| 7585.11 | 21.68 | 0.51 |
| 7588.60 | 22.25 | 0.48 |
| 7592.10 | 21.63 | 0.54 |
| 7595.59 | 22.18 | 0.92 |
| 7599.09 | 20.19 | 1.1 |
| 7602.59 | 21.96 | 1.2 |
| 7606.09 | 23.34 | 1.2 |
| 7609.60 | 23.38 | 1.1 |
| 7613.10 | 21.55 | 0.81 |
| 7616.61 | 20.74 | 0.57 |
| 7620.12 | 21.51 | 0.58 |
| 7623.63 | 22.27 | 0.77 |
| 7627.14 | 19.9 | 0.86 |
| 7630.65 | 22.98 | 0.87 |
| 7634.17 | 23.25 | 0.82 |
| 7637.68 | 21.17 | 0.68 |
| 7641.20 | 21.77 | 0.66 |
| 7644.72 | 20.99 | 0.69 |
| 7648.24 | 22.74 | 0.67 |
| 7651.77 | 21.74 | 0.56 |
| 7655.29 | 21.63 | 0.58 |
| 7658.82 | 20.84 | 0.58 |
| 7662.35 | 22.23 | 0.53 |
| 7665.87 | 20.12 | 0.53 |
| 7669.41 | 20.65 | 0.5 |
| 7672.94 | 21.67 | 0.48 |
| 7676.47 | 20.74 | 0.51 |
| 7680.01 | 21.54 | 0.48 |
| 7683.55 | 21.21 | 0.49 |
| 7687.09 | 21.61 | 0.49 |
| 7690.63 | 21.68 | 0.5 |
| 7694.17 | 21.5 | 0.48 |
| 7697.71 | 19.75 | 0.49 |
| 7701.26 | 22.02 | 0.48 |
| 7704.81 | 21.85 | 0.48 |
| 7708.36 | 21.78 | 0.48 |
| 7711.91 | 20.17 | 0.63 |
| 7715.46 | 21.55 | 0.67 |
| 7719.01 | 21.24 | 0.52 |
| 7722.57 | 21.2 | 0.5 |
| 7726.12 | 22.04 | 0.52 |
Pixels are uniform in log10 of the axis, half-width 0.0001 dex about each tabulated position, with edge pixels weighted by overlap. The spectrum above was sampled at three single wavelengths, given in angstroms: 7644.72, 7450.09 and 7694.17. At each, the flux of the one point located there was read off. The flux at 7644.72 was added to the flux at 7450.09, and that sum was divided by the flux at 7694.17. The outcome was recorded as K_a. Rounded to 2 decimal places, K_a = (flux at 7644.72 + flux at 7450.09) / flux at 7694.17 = 2.01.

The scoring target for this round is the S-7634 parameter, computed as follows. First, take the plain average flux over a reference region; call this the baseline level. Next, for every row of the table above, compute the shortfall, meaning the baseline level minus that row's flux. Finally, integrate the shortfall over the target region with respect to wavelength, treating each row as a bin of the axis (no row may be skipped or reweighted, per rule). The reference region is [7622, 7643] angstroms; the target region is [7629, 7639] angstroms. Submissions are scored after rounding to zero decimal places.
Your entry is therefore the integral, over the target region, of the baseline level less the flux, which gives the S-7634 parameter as -6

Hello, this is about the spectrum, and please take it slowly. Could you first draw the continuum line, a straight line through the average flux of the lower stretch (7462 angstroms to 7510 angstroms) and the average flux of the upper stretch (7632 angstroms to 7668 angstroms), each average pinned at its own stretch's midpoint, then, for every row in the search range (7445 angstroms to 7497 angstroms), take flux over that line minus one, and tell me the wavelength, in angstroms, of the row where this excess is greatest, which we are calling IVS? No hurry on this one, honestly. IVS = 7474.15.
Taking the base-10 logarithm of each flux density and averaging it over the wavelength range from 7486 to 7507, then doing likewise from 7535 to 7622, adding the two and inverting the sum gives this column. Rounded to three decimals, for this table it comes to 0.372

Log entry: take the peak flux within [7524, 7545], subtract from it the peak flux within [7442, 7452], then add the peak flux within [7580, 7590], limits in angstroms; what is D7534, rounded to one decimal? 22.6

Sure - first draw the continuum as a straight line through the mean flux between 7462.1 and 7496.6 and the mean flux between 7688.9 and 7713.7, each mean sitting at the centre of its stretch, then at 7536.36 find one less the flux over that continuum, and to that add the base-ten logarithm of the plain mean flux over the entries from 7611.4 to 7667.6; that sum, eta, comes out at 1.31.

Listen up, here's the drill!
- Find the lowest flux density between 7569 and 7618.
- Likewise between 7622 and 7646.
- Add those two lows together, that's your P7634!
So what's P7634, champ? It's 40.1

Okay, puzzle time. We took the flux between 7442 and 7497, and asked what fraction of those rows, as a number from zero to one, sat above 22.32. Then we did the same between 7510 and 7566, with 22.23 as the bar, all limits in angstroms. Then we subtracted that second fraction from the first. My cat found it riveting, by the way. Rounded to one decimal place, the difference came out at -0.1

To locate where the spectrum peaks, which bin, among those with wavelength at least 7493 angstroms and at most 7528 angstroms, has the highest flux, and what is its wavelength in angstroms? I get 7508.65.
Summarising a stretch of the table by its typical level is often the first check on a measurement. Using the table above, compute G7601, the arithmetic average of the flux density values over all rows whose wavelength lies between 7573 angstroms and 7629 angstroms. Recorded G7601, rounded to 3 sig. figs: 21.7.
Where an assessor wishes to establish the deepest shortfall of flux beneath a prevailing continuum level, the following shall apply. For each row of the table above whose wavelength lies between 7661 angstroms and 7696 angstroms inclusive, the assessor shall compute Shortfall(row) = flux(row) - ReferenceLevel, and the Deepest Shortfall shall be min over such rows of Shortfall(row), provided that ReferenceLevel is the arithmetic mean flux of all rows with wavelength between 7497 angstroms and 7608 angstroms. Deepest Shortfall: -2.1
